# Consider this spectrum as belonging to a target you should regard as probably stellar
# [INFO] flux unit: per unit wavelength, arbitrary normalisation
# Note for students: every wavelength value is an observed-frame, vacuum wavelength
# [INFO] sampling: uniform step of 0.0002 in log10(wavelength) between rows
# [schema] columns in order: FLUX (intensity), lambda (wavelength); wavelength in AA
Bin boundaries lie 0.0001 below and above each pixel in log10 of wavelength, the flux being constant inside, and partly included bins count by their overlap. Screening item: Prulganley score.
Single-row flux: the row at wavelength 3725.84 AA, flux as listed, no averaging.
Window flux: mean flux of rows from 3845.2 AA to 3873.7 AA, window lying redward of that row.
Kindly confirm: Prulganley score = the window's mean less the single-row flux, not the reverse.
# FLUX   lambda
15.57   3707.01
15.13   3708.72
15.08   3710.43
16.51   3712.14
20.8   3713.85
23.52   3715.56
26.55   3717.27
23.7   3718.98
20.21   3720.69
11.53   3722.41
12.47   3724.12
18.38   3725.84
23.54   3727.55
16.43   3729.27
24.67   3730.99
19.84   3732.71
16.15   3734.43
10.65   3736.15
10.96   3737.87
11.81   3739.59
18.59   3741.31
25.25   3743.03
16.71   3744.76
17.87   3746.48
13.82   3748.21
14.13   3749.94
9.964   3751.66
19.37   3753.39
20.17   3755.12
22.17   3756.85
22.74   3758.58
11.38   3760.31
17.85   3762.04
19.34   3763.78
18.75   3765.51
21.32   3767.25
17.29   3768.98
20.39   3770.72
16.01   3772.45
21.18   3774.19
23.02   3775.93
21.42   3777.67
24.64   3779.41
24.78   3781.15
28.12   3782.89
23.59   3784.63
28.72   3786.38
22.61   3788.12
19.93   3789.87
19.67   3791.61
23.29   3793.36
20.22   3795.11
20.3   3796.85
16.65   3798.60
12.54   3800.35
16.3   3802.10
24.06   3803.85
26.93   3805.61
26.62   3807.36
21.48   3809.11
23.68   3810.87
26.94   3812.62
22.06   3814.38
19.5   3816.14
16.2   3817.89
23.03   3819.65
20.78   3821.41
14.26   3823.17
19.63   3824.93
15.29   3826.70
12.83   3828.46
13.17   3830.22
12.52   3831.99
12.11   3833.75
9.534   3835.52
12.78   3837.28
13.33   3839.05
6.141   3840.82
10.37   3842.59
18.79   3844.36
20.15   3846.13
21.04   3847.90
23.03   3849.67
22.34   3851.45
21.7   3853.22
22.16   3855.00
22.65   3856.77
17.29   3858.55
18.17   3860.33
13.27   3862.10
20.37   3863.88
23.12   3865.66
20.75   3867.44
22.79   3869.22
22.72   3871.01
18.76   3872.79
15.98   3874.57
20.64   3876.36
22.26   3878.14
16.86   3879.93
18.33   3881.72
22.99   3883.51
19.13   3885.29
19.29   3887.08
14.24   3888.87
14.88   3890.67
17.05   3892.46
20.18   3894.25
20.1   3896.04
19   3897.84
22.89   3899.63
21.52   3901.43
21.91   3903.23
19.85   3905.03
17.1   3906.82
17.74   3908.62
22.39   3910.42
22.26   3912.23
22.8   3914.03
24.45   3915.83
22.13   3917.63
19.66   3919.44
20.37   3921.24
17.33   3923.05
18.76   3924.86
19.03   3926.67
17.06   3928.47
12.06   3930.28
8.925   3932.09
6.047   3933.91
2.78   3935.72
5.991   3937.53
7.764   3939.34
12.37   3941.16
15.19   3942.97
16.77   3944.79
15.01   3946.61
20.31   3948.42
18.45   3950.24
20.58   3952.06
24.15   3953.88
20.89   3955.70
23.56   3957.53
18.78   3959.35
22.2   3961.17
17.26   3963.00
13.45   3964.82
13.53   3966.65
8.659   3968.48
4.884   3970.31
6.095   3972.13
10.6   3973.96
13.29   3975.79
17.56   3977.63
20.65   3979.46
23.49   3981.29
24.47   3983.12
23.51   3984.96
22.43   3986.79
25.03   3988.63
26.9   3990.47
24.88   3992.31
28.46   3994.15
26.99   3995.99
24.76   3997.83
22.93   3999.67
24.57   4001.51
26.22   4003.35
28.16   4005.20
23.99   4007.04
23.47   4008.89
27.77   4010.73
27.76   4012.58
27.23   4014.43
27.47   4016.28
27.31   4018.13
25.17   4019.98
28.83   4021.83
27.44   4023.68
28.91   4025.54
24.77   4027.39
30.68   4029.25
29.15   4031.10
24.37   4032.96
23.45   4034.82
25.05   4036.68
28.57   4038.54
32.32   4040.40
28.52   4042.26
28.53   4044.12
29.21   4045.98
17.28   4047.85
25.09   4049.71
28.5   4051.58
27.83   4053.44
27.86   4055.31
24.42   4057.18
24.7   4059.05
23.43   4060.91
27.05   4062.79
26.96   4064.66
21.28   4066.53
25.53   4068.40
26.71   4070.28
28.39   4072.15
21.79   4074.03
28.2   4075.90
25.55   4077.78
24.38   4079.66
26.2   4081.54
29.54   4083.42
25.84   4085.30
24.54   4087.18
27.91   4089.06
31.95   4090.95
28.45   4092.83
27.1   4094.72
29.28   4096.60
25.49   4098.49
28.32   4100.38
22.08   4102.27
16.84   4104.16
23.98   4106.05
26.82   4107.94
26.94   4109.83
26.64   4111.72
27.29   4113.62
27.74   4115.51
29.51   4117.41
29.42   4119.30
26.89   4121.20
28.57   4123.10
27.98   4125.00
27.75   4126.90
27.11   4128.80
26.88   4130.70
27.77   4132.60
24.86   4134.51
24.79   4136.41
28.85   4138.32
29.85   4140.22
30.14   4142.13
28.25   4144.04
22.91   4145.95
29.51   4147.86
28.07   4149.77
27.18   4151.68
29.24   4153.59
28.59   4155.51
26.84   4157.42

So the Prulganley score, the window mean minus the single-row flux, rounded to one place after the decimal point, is 2.3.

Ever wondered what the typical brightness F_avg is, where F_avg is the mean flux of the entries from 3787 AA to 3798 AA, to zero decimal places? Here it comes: 21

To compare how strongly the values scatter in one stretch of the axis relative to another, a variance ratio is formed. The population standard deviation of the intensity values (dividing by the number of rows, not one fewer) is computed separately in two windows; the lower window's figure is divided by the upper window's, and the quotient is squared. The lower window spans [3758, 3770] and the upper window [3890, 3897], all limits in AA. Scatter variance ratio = 2.3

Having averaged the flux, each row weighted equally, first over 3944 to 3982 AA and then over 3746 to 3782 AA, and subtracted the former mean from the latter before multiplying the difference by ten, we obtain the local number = 23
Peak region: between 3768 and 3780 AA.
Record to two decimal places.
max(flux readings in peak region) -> 24.64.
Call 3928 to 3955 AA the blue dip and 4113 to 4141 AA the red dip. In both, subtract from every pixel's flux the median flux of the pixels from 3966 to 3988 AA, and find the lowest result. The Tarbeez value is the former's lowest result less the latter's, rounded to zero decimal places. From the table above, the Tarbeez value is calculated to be -22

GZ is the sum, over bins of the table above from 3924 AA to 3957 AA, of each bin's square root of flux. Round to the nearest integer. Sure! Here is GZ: 67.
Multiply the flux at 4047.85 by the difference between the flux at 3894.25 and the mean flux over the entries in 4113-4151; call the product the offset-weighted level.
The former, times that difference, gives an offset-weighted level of -130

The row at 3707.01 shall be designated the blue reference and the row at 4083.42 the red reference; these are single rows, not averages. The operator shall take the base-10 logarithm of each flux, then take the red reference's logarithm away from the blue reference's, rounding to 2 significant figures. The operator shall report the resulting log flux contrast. -0.28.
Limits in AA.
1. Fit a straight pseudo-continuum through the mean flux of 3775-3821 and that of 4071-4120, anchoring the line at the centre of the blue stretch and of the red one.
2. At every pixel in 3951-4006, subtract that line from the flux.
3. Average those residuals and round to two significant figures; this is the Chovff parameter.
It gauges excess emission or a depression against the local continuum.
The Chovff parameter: -4.5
